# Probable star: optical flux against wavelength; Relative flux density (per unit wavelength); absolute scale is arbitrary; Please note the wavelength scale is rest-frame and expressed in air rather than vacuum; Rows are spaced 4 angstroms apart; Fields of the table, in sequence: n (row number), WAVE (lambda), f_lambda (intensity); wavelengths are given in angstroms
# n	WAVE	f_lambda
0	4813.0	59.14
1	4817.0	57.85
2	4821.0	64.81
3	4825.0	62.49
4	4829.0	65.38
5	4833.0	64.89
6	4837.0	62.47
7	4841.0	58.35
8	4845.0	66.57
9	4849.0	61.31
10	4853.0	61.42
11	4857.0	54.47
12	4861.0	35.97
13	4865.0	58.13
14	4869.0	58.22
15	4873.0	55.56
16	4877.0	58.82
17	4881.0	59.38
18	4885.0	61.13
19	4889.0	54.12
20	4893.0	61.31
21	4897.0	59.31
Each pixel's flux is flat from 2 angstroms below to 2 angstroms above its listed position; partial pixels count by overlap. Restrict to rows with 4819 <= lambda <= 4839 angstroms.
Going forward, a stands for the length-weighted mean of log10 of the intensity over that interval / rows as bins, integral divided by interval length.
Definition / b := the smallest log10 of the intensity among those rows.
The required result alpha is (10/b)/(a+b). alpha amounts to 1.55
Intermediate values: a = 1.81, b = 1.80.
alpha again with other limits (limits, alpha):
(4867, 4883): 1.63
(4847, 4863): 1.96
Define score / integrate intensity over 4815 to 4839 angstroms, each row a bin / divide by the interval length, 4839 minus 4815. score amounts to 63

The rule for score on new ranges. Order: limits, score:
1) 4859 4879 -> 53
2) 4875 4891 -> 58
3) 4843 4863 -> 56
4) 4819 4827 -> 64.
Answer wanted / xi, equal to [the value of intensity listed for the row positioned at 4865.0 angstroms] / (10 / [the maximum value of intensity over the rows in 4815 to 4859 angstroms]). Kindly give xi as 387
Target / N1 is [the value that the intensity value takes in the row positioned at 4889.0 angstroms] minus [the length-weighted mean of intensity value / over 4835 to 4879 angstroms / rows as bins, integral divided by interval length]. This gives -3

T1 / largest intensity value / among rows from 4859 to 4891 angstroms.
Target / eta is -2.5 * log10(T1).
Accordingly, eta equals -4.47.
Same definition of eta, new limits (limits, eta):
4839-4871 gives -4.56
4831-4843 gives -4.53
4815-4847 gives -4.56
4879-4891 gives -4.47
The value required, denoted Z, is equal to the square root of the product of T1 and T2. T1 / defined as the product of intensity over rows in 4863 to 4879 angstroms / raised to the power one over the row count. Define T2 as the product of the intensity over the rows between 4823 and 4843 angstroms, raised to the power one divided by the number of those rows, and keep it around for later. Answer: 60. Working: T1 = 58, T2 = 63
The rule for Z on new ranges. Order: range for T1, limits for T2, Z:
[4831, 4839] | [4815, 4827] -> 63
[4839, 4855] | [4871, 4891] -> 60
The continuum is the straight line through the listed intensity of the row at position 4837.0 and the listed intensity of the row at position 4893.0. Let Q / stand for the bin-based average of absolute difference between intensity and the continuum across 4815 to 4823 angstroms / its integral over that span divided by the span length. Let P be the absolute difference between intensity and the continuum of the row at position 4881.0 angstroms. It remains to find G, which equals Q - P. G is 1.3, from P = 2.2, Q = 3.5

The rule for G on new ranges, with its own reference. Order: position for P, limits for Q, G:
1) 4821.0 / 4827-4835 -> 0.5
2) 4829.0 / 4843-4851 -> -0.2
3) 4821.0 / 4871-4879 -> 2.5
